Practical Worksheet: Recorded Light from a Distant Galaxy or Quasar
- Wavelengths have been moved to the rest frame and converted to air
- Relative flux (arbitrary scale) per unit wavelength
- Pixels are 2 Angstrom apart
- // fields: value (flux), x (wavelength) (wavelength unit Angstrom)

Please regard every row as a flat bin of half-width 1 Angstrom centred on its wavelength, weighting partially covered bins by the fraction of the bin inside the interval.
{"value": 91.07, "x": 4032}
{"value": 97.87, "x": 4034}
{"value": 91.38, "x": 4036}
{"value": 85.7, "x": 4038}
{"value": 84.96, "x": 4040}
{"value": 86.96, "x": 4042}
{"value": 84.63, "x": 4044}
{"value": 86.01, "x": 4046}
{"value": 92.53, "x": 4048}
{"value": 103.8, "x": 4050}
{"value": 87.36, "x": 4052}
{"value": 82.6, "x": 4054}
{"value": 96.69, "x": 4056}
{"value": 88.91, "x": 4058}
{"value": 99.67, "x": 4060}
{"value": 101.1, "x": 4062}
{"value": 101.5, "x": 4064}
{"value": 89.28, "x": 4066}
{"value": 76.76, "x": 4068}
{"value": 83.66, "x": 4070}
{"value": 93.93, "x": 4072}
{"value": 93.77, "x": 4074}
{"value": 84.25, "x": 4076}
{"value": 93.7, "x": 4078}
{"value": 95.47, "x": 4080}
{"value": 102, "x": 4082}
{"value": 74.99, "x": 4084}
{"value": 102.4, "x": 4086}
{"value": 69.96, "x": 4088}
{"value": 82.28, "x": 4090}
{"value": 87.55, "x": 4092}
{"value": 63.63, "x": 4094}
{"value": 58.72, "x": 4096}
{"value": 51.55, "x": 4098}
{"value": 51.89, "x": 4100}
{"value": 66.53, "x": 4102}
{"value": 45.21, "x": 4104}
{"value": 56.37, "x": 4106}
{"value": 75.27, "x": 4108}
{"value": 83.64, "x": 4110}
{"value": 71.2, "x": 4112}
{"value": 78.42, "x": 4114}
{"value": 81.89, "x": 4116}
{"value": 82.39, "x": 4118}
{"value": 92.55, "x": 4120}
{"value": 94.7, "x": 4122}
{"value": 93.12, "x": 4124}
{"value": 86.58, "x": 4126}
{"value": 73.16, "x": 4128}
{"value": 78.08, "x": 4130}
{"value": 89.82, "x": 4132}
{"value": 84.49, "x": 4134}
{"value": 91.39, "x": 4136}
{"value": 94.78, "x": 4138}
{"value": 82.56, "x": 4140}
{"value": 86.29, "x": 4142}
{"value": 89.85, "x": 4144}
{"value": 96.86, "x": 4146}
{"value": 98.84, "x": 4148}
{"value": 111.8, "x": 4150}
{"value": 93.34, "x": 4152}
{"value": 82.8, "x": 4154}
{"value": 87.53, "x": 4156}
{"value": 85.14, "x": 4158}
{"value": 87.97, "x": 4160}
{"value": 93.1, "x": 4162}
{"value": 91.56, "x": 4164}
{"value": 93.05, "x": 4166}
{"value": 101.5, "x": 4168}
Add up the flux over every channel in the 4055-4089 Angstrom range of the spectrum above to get 1548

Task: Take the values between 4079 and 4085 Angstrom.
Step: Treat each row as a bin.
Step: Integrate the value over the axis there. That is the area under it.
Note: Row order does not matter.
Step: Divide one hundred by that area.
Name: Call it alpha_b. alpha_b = 0.184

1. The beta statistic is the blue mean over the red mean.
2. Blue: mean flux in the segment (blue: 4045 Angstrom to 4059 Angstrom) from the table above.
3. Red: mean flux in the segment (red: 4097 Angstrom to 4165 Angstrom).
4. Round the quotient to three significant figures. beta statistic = 1.10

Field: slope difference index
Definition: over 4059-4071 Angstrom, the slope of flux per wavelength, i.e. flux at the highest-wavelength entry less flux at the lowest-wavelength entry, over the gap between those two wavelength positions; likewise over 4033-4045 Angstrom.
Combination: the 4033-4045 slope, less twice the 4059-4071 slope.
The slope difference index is 2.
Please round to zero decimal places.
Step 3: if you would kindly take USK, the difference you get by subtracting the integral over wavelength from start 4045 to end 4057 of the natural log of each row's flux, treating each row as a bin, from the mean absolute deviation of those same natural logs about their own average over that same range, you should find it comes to -54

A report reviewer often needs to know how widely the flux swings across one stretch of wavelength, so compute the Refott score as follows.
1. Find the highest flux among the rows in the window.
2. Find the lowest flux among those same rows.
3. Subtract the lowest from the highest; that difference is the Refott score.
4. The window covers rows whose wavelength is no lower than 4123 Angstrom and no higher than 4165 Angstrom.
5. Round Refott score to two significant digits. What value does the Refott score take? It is 39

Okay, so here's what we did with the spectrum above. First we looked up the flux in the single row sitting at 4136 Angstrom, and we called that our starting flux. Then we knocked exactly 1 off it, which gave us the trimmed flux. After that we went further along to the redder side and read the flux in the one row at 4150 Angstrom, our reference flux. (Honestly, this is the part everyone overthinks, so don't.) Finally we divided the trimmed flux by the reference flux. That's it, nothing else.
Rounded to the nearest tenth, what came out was 0.8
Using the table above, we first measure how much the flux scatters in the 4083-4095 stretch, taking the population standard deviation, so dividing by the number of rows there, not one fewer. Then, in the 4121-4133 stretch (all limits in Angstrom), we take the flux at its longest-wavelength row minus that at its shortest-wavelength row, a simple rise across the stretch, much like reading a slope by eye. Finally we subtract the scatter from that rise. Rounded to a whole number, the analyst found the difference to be -18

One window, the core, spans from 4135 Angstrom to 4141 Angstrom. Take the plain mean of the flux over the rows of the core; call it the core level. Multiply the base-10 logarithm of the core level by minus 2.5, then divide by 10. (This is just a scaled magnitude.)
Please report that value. -0.4880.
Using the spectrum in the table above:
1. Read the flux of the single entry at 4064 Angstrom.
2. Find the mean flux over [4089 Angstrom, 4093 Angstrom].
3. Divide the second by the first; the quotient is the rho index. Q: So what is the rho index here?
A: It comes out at 0.84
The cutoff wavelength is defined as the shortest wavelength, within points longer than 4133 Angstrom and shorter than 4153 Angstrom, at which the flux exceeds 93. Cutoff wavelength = 4138 Angstrom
